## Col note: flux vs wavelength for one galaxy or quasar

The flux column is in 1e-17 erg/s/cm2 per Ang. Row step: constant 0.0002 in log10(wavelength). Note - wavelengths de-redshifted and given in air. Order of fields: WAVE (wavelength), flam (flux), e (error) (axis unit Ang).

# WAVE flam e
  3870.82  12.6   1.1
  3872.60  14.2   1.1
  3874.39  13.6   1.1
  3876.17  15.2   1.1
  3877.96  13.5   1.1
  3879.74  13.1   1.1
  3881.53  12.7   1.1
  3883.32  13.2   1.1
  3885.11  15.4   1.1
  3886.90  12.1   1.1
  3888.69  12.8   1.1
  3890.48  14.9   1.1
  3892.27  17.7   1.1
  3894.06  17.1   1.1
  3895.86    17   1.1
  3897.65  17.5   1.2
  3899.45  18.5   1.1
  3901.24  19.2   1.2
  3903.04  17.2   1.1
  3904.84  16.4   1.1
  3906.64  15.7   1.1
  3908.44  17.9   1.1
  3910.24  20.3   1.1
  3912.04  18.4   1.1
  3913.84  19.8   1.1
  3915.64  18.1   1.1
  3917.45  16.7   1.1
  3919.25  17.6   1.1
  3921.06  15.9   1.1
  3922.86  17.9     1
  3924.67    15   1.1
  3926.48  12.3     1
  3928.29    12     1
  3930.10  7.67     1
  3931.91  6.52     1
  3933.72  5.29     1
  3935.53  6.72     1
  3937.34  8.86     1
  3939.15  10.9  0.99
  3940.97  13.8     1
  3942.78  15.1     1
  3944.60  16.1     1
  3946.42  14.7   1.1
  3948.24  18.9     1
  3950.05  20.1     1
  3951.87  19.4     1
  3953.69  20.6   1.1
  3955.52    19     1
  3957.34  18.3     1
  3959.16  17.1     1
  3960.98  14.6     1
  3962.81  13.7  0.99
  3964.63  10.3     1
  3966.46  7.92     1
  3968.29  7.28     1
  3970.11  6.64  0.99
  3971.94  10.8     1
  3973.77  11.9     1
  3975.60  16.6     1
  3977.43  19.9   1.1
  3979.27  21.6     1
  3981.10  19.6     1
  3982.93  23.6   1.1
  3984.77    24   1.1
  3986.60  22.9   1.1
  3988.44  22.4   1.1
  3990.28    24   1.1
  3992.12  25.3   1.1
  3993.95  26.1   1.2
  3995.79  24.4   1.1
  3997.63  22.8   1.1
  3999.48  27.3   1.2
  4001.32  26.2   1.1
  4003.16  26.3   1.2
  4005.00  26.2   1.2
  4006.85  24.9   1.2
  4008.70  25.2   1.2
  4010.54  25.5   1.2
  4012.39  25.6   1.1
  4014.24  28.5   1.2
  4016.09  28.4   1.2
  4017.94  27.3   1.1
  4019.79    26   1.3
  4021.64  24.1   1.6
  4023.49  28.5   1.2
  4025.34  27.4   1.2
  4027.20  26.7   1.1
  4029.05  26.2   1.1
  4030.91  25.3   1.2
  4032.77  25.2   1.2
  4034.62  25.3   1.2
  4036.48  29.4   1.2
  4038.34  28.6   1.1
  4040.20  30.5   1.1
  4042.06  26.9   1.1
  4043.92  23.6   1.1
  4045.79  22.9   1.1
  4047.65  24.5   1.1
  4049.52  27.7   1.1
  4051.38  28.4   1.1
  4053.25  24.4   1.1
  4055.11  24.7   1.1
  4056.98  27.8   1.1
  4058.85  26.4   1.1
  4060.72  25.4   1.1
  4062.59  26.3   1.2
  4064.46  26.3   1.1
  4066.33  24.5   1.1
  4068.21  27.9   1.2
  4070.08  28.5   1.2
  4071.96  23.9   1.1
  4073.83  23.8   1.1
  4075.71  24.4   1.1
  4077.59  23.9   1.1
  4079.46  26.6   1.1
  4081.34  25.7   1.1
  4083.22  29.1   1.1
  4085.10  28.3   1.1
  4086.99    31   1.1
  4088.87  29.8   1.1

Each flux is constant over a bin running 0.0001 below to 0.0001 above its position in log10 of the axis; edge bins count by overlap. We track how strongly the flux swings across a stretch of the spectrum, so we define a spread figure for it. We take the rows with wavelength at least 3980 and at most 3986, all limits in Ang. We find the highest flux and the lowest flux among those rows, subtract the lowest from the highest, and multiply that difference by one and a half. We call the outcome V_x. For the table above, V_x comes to 6.6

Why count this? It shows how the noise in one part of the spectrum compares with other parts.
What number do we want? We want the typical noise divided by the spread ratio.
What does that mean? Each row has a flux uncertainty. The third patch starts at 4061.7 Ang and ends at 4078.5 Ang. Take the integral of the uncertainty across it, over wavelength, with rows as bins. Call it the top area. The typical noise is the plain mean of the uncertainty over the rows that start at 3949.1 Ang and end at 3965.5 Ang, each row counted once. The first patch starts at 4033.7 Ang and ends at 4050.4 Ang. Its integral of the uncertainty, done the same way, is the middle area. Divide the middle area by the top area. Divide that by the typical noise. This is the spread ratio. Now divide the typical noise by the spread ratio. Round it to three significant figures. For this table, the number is 1.04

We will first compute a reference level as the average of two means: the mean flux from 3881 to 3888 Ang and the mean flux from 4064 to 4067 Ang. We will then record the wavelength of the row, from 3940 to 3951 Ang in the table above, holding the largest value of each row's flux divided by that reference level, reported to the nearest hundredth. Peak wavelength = 3950.05 Ang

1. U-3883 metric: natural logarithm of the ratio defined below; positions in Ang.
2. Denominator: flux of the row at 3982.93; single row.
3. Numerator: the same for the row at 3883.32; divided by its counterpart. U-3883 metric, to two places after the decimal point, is -0.58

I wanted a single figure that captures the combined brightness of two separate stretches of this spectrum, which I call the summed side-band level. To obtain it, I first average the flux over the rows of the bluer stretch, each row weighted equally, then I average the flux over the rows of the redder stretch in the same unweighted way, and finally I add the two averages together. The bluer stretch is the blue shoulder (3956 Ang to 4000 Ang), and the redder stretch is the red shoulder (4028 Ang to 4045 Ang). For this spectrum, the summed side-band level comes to 45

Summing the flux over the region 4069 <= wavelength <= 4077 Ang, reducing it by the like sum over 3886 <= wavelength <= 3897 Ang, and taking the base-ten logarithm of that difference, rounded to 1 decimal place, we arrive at 1.0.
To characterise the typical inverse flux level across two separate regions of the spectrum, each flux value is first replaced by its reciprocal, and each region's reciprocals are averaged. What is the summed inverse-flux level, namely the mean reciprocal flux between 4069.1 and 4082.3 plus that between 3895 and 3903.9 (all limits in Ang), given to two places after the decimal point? 0.10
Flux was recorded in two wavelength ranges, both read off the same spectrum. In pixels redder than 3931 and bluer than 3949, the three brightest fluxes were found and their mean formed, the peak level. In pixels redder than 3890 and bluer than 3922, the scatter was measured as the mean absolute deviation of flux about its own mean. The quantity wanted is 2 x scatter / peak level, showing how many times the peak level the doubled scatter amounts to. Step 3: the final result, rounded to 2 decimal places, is 0.13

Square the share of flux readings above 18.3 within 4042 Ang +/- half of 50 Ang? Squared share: 1.0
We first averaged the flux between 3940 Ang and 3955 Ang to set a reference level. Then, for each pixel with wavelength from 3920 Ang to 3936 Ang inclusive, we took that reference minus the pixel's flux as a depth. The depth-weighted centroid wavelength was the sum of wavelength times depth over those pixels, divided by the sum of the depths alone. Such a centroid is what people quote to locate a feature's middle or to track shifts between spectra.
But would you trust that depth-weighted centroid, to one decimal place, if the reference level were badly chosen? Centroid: 3931.4 Ang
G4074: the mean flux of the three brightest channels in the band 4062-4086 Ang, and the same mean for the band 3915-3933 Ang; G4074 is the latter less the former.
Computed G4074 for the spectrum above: -10.8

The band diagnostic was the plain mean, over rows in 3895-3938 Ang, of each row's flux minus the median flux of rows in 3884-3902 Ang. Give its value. -2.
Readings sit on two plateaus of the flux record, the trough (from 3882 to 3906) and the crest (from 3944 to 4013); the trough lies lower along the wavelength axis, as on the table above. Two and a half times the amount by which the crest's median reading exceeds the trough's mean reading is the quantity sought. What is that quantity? 11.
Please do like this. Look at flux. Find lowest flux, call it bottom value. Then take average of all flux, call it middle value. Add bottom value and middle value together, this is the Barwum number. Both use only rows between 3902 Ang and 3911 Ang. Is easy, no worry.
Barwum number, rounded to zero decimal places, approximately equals 33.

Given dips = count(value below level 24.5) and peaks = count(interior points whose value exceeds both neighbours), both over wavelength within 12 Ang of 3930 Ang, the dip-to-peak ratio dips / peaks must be 13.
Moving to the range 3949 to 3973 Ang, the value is 13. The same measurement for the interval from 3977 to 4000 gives 3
